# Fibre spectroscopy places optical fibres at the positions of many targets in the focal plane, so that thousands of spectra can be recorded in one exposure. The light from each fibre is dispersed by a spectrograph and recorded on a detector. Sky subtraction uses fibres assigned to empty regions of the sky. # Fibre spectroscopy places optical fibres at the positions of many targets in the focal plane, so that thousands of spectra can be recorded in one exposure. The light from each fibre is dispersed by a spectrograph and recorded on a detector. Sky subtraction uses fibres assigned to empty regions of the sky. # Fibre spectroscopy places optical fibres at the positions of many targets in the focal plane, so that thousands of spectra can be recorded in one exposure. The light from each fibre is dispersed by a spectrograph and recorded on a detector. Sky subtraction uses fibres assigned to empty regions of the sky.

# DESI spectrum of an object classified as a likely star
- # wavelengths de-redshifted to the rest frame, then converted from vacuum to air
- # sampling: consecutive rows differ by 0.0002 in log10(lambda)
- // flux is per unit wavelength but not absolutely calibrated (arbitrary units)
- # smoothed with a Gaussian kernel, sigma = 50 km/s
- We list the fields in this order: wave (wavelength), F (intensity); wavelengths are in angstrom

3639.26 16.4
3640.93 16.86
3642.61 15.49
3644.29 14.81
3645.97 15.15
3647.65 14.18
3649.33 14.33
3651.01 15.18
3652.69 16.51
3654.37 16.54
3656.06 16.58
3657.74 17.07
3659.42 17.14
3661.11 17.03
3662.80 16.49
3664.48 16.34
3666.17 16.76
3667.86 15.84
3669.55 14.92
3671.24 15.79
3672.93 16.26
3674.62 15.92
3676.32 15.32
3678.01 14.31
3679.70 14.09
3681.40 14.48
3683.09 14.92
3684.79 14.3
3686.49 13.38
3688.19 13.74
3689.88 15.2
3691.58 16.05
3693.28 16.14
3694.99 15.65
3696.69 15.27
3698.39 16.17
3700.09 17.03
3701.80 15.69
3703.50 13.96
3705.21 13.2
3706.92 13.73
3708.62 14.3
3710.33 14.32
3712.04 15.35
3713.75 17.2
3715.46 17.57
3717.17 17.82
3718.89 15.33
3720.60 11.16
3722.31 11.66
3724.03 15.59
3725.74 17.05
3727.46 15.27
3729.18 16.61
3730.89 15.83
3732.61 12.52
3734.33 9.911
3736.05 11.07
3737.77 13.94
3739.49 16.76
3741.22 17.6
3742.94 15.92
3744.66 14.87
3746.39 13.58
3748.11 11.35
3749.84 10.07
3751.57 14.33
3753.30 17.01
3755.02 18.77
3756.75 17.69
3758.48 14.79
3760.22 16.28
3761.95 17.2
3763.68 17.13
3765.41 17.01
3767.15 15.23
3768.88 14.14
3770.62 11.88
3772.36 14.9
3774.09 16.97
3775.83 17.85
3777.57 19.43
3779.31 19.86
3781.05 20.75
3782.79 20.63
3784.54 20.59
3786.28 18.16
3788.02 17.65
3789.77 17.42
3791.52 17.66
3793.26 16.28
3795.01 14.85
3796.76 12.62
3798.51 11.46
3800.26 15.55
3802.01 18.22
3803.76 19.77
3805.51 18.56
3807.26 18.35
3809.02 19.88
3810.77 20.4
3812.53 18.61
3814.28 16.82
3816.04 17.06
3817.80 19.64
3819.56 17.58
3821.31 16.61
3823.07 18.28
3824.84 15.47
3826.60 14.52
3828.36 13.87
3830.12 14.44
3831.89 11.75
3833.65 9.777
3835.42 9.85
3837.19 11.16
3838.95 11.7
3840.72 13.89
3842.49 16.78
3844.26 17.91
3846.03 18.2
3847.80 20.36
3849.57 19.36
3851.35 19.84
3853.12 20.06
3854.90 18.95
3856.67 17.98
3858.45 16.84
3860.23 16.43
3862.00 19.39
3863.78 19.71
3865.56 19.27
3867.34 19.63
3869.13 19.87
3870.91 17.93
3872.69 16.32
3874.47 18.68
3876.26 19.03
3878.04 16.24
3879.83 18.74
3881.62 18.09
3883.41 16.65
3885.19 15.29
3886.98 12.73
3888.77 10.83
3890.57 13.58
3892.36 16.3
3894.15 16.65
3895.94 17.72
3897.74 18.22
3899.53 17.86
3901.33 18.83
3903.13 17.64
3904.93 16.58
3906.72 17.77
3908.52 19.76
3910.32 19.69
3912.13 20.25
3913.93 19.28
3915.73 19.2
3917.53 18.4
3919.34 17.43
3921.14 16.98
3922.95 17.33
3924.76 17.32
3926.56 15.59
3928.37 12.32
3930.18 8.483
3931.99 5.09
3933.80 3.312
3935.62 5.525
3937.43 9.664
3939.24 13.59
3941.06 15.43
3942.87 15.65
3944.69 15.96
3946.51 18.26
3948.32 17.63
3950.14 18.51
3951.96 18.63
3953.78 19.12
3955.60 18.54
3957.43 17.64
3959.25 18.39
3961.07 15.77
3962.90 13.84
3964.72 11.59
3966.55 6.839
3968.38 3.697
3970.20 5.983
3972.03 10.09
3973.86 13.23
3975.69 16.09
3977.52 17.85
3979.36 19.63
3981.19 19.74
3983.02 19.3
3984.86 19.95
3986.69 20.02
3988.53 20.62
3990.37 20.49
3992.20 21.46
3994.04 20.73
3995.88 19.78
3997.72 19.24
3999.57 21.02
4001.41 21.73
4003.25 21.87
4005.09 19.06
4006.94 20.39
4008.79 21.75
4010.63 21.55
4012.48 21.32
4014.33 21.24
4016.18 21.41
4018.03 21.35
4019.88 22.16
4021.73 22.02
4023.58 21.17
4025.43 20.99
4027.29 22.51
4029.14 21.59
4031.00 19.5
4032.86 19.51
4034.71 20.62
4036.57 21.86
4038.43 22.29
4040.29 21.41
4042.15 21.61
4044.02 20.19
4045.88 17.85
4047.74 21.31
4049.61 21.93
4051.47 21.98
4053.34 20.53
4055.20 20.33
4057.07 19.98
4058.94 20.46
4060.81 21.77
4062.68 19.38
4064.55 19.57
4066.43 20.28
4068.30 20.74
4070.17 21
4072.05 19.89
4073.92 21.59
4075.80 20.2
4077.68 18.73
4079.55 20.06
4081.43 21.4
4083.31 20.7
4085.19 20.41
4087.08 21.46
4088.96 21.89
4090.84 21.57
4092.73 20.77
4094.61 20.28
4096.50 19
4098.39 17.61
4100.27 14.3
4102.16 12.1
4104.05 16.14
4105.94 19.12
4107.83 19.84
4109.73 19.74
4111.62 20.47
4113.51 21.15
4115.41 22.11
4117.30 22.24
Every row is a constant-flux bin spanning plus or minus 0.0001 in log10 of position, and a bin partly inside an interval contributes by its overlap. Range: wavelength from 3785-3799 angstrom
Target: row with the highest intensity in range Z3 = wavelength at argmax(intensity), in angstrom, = 3786.28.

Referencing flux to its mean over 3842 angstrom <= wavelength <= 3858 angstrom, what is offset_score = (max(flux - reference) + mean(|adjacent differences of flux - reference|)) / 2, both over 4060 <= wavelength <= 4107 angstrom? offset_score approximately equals 2.19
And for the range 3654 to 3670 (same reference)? -0.64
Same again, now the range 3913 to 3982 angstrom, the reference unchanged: 1.36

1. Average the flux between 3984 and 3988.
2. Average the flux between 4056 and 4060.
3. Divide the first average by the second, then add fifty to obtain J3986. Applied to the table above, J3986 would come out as 50.99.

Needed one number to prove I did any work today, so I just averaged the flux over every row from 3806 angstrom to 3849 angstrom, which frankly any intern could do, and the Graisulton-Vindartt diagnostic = 16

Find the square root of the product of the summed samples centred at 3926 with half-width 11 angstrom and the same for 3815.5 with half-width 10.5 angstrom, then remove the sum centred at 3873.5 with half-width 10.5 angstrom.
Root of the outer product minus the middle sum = -35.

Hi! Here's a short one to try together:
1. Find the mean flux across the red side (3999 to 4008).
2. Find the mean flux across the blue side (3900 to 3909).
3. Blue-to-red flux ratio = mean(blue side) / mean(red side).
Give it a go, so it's 0.87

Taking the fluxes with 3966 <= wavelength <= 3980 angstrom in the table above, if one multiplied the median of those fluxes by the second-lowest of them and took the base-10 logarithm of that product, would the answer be 1.84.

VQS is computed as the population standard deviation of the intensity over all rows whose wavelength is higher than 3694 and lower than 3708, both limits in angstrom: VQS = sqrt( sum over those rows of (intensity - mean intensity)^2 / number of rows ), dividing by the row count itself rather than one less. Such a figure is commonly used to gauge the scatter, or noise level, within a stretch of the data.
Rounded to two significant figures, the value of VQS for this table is 1.2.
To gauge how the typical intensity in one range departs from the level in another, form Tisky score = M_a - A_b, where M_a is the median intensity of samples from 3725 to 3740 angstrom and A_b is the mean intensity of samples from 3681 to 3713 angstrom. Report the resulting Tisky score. 0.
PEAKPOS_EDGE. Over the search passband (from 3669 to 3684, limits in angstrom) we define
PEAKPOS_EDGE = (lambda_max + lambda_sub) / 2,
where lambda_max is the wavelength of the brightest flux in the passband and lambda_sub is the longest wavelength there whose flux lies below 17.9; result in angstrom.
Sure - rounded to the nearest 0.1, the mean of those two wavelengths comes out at 3678.0 angstrom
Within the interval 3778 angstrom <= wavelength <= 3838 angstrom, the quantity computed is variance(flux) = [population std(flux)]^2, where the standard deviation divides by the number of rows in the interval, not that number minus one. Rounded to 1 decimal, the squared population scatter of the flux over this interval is 9.9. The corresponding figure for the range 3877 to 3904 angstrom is 5.1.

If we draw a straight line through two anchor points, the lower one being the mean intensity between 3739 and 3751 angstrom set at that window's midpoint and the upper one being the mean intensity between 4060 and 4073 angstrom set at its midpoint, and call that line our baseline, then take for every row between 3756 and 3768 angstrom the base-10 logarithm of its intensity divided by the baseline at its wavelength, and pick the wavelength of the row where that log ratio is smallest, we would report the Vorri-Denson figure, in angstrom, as 3758.48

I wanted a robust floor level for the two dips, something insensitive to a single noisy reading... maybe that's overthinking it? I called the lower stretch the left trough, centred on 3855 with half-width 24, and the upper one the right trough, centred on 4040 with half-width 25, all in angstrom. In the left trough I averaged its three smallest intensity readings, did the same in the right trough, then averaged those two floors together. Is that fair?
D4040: 14.6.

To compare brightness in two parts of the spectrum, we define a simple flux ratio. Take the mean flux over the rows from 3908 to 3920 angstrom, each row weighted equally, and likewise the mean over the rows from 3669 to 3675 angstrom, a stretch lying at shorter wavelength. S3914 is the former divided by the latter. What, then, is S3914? 1.22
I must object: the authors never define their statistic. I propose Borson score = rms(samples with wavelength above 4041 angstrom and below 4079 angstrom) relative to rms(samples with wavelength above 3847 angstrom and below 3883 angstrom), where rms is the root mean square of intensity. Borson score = 1.10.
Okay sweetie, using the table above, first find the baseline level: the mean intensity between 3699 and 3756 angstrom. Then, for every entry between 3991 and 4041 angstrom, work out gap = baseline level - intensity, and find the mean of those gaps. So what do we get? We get -6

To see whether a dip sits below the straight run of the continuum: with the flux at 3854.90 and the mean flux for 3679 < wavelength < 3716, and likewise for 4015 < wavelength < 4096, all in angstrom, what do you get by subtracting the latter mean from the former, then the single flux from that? -25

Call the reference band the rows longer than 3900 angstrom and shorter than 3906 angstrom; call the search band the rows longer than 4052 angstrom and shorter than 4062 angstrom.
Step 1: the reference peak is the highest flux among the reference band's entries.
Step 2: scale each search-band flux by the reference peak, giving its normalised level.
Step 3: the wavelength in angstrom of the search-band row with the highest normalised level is 4060.81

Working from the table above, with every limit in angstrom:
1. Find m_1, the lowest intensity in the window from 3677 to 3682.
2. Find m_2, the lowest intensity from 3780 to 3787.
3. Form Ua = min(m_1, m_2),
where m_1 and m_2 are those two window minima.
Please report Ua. 14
